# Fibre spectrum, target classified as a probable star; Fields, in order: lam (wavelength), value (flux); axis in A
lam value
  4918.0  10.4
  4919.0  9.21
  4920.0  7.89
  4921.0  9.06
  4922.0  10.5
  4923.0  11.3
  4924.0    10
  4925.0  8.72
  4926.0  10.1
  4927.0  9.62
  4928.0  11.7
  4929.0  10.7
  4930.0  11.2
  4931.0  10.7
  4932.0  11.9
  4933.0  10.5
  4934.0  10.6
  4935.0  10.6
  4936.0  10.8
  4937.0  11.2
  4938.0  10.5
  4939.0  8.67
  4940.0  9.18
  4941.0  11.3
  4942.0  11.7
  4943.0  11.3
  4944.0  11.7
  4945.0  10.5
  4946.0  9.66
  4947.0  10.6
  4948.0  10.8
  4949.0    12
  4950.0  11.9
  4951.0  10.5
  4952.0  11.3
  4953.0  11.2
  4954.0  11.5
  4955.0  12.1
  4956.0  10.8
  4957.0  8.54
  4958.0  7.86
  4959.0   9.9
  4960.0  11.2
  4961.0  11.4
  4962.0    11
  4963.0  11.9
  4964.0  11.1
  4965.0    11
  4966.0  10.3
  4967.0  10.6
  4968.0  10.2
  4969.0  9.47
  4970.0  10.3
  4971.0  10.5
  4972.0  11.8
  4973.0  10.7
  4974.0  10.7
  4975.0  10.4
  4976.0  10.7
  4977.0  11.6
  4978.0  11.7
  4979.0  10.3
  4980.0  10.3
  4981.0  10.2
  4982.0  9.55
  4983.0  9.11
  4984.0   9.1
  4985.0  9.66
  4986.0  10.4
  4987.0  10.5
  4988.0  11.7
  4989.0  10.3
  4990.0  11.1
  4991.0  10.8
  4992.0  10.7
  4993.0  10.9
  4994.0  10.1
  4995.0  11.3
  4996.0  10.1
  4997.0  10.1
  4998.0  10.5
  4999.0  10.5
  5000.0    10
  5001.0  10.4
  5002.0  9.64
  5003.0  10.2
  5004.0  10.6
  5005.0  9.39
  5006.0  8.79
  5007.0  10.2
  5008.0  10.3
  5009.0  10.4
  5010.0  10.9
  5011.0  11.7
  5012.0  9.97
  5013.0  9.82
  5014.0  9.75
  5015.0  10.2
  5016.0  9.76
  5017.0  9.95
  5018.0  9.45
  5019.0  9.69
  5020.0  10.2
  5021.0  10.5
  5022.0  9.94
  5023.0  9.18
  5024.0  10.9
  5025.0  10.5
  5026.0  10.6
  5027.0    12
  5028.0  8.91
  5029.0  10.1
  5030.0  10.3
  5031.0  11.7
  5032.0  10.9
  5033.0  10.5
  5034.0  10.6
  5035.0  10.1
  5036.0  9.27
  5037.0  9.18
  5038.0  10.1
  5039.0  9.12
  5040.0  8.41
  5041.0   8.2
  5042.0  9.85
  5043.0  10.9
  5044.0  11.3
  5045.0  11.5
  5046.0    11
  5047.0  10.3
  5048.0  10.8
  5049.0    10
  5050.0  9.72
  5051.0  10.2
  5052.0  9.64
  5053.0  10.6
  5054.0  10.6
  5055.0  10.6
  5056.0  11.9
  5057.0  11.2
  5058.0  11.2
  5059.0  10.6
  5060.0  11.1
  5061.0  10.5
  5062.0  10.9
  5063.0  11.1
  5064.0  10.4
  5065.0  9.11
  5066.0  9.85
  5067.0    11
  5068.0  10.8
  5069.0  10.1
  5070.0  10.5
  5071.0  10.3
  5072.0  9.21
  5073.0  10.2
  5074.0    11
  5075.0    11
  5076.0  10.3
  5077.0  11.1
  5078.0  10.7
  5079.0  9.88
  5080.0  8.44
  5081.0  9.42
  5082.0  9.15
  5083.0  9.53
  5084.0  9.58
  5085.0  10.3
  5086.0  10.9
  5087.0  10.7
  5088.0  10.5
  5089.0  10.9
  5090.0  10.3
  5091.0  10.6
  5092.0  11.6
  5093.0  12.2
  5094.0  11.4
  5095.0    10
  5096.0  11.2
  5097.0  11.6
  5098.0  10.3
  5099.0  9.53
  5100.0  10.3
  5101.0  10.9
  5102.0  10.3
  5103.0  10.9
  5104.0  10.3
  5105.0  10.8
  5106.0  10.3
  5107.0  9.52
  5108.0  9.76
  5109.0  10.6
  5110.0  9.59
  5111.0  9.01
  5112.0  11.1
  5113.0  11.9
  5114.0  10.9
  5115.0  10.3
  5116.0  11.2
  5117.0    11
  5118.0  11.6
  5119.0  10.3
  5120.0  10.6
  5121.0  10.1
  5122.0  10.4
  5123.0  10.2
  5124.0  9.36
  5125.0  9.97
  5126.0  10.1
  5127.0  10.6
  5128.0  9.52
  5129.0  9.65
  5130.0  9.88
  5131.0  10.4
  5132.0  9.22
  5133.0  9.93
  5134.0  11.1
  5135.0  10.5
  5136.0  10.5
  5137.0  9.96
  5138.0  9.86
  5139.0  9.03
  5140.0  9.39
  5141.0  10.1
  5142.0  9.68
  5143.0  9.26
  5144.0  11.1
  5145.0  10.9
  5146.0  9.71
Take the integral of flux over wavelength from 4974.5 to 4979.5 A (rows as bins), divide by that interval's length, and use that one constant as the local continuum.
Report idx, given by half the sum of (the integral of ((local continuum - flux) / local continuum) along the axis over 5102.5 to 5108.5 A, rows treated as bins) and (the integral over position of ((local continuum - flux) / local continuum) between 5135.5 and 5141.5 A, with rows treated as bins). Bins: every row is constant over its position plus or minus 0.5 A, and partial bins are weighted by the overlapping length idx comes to 0.50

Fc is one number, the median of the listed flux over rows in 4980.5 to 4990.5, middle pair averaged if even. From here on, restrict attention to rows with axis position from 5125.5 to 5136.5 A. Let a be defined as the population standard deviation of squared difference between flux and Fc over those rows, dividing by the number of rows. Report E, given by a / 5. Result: 0.07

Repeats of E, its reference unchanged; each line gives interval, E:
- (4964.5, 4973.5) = 0.15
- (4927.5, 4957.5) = 0.21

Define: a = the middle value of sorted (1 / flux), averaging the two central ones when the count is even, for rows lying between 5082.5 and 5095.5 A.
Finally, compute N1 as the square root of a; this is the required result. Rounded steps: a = 0.0943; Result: 0.307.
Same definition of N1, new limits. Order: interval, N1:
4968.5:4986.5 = 0.311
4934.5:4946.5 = 0.306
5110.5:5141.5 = 0.313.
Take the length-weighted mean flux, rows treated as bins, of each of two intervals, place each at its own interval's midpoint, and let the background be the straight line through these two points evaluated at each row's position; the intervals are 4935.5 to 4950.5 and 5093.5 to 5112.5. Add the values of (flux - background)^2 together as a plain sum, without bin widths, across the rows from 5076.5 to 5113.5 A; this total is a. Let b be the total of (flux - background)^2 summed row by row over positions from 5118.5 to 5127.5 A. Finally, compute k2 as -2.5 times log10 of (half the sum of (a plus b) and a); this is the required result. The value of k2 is -3.5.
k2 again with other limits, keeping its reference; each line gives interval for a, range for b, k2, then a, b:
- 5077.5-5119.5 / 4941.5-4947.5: -3.7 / 28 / 3.3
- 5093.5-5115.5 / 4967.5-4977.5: -2.8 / 12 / 4.1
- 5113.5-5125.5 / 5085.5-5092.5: -1.8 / 4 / 2.0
